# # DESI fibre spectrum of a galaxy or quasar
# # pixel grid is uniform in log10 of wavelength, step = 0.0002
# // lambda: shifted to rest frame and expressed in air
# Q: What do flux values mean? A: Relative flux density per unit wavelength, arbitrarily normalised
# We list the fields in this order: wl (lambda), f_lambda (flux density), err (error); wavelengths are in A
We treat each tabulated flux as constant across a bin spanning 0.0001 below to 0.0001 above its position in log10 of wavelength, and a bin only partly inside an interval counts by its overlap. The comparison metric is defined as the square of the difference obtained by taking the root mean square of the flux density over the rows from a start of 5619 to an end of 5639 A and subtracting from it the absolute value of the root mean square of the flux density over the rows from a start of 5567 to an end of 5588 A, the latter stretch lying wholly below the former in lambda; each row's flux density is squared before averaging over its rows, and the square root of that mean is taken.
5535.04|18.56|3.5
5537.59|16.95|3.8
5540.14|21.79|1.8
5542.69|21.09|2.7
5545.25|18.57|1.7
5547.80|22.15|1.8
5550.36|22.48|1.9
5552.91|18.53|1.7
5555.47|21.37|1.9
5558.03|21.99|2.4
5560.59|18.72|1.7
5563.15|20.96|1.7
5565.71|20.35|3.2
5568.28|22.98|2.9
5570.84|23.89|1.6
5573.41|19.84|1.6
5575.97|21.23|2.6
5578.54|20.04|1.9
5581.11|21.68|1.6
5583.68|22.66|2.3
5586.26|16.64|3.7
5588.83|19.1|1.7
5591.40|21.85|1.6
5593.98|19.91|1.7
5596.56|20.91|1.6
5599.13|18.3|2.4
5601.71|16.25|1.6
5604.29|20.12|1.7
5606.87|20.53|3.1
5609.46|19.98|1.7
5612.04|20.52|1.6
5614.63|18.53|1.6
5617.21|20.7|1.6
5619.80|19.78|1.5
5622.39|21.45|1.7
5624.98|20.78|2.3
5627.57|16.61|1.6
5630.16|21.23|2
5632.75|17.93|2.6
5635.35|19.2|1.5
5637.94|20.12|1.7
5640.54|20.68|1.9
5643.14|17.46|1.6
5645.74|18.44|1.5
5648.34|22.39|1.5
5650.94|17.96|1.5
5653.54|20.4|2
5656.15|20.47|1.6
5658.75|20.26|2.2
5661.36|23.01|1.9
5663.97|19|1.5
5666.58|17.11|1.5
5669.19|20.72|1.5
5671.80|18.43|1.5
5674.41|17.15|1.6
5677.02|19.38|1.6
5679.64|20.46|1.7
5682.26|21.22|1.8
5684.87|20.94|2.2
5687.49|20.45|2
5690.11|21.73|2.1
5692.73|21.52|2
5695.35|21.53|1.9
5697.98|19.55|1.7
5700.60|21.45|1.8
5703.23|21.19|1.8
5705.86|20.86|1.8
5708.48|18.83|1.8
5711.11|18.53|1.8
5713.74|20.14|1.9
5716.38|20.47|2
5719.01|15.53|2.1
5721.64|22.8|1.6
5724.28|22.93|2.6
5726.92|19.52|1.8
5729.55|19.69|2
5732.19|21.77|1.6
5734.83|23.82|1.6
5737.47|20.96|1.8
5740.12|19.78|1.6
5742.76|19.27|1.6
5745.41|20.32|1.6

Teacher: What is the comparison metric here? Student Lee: 2.3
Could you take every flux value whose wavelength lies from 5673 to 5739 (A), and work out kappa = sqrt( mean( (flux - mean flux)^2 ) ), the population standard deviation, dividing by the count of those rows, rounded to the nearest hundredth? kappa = 1.75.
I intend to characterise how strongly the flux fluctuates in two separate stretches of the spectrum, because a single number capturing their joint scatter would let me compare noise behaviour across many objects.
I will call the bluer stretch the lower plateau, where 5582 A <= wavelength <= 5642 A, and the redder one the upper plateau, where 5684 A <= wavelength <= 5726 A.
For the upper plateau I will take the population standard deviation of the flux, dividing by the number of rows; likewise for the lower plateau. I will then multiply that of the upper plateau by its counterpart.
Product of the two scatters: 2.90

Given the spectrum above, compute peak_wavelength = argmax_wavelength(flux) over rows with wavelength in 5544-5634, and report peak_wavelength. 5570.84 A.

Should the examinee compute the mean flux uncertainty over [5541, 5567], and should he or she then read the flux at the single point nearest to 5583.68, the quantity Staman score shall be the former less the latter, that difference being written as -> -20.6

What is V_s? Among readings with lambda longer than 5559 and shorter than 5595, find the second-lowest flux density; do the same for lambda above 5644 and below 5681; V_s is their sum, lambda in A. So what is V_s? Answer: 35.9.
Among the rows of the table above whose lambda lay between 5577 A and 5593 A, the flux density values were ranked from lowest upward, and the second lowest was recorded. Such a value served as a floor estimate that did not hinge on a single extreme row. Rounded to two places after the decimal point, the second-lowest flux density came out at 19.10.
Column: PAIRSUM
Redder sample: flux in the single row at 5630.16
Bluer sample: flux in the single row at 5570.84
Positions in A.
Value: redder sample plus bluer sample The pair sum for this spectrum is 45.1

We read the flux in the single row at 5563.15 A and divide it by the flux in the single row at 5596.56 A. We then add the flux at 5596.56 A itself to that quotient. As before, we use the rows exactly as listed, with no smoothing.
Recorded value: 22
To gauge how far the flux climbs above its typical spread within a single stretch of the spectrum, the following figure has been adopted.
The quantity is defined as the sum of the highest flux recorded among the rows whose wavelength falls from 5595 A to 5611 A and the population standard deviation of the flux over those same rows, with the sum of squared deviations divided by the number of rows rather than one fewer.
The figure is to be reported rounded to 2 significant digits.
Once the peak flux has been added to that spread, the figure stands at 23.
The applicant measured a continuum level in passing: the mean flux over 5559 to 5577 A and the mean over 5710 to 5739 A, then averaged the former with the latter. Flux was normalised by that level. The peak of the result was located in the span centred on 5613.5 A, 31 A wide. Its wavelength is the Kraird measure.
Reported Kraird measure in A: 5622.39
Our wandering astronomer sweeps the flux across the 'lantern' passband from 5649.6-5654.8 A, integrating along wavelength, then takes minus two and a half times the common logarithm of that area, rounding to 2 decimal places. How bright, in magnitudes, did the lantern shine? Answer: -5.00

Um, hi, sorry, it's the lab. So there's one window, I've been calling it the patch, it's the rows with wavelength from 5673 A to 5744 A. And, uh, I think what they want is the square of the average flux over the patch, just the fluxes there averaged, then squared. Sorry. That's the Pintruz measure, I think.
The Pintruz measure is 417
